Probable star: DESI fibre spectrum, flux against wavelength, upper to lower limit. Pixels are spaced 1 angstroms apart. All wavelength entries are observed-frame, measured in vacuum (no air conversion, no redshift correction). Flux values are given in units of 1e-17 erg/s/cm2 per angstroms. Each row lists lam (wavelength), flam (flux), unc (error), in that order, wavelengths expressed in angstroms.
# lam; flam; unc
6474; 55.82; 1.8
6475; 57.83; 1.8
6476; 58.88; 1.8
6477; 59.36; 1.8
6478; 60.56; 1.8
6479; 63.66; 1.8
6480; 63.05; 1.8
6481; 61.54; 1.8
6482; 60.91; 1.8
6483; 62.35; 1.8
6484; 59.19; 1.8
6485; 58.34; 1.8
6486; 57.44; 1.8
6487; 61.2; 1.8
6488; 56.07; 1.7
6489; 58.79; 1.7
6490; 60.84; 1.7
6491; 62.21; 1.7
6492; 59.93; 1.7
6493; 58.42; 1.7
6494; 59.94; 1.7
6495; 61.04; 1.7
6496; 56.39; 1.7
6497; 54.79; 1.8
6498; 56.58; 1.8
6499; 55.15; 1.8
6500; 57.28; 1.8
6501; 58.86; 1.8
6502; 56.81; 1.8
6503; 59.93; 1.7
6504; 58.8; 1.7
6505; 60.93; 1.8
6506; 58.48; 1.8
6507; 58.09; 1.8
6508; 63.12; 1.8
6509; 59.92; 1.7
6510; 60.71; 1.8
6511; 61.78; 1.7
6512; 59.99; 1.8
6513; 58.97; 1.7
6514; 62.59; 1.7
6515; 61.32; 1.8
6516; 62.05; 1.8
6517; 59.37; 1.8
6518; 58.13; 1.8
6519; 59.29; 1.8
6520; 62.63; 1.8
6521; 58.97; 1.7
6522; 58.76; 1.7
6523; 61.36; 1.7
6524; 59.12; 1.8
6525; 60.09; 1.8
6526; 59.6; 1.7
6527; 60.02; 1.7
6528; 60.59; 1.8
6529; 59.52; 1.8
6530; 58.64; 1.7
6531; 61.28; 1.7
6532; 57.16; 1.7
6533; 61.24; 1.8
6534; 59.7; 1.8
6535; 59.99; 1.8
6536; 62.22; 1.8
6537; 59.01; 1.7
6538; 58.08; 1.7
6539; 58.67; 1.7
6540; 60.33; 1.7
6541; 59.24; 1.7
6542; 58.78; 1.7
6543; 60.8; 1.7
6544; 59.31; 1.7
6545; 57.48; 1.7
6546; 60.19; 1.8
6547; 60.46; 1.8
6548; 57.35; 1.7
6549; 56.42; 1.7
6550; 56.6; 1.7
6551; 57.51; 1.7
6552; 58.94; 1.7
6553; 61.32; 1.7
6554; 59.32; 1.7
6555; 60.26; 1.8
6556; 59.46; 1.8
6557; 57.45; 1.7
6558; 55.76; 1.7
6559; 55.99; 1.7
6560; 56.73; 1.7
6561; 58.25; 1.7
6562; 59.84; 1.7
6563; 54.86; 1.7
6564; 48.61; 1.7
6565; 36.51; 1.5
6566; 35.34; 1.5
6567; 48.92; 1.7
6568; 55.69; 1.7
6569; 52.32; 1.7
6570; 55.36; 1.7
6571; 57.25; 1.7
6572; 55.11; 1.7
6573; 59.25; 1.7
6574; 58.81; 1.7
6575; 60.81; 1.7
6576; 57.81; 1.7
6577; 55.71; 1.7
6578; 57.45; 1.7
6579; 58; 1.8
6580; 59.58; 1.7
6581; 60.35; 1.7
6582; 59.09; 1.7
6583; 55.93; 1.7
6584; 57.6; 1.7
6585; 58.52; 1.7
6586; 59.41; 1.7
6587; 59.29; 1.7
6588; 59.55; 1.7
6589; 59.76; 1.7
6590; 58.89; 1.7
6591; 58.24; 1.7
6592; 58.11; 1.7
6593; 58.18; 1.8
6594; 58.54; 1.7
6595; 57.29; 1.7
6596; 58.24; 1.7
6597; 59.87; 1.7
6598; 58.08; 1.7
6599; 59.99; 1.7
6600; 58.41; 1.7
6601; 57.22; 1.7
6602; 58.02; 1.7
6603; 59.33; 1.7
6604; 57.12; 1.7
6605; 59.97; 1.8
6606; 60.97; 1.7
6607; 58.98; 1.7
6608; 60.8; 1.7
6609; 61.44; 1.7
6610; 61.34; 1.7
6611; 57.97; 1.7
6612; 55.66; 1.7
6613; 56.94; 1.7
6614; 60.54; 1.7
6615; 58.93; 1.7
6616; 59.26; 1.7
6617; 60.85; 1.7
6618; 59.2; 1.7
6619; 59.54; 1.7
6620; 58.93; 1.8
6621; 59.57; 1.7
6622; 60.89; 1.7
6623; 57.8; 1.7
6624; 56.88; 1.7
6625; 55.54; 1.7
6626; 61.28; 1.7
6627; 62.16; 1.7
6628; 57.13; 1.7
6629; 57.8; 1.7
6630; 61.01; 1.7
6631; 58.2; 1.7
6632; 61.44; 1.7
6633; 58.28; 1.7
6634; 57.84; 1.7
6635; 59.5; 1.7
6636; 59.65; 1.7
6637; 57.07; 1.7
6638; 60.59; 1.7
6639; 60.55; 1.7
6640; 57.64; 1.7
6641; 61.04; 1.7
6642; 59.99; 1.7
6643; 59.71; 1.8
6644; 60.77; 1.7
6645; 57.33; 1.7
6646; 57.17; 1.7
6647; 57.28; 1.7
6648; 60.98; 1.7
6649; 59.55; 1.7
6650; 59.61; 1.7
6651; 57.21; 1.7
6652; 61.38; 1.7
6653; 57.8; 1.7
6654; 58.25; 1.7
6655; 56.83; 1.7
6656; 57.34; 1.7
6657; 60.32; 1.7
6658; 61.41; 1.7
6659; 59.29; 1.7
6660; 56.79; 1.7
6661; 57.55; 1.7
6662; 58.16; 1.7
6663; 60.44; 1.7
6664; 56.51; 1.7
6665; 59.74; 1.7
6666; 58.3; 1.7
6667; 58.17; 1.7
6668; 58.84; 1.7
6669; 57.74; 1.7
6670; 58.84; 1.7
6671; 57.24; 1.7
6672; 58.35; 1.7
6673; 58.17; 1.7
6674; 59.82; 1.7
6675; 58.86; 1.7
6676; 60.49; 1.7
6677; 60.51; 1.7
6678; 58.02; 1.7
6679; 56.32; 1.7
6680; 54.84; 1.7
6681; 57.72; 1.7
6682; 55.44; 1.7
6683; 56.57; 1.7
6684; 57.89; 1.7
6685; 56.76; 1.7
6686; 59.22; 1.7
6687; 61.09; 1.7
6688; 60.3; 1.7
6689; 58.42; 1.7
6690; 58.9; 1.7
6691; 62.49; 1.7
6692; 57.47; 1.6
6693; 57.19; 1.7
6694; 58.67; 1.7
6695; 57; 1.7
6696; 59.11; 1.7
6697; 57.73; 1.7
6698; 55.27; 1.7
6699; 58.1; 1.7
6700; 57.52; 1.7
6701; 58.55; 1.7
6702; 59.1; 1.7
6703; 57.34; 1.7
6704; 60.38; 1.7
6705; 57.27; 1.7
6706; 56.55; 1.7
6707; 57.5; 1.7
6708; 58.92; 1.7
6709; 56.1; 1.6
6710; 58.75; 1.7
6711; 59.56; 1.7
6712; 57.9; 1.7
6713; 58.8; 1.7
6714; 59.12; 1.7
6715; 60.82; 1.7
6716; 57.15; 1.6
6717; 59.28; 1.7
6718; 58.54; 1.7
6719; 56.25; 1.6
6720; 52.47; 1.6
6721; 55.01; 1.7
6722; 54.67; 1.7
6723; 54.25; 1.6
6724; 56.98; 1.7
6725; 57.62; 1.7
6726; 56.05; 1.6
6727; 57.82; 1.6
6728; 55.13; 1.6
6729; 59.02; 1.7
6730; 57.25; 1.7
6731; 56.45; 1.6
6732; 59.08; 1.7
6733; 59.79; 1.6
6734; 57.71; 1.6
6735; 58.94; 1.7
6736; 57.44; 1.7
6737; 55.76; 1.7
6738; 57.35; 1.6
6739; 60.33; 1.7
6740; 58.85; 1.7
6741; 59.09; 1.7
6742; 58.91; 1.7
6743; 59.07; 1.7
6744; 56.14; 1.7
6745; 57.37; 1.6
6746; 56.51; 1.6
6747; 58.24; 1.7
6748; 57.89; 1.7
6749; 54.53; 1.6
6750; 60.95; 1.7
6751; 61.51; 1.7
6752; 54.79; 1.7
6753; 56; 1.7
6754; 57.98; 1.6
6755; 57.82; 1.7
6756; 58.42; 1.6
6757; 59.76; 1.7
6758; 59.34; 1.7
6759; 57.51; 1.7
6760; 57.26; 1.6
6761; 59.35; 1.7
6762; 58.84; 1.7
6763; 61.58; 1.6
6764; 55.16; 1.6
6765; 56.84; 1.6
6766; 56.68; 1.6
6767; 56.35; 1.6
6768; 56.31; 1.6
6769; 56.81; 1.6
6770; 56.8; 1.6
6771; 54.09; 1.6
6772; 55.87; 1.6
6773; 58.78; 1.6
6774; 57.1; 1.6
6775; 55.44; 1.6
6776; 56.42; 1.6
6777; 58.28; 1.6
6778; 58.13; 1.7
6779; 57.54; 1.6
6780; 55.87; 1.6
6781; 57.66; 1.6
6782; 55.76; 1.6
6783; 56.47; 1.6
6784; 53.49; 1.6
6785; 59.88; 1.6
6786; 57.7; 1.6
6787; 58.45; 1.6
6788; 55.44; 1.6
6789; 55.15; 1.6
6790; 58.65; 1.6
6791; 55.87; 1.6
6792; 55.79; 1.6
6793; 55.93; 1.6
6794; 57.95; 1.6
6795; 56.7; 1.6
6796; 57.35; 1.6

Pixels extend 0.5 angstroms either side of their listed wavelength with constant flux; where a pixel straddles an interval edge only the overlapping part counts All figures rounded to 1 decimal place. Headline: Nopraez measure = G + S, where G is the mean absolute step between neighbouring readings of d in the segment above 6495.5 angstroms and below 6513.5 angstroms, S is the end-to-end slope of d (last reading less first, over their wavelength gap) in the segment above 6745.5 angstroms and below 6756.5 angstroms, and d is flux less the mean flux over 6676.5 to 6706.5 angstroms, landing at 2.1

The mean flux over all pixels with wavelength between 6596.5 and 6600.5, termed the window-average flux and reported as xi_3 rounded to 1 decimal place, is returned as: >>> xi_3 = 59.1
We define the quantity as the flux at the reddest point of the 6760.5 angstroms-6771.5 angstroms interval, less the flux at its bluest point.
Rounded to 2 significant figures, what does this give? -5.3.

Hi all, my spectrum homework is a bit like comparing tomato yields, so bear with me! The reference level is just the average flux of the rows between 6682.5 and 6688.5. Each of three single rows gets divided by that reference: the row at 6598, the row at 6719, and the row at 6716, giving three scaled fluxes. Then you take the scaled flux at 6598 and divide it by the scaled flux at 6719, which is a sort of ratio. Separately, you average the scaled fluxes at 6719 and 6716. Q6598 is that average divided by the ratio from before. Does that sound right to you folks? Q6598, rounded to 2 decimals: 0.94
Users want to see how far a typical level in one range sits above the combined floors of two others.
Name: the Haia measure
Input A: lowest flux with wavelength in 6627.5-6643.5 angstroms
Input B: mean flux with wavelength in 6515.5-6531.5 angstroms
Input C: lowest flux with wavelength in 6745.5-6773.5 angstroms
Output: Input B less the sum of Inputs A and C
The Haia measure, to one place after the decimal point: -51.2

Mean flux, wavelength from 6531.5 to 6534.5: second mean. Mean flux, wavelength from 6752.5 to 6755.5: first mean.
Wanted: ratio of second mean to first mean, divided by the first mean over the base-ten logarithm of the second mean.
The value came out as 0.032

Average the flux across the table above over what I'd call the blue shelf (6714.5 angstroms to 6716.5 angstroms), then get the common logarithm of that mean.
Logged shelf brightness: 1.77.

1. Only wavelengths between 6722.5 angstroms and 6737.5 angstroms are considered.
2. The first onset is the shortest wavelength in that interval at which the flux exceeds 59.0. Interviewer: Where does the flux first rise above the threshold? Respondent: 6729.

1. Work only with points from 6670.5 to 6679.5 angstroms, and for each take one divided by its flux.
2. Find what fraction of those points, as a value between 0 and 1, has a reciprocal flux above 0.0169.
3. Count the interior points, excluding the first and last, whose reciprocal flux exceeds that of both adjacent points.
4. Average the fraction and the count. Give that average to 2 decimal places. 1.33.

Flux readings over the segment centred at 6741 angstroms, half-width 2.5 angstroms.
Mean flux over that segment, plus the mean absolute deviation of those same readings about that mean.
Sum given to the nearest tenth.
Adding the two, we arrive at 59.7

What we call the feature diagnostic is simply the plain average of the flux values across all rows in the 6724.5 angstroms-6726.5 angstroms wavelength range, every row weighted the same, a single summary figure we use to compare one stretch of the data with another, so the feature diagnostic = 56.8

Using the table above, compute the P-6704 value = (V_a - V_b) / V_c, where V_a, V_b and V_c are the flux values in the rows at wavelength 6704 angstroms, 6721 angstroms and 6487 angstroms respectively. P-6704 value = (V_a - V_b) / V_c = 0.09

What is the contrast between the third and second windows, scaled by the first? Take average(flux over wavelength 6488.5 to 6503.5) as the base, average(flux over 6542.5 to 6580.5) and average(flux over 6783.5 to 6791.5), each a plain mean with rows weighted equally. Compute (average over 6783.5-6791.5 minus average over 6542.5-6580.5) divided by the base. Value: 0.010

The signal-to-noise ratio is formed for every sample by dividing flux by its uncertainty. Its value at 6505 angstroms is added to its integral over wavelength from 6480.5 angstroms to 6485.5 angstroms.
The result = 202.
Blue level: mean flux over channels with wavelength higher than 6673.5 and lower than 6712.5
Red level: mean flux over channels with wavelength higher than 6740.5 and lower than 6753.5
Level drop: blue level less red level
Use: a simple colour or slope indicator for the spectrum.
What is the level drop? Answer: 0.4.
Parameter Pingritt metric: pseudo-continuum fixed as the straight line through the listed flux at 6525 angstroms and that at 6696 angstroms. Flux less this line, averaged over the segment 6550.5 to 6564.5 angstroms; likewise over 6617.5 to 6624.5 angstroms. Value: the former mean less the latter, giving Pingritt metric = -1.9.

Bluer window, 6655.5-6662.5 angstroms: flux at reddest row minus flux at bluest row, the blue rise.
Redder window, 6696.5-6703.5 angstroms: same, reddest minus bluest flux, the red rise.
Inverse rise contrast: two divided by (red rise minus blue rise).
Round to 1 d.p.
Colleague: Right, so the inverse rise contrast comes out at -1.7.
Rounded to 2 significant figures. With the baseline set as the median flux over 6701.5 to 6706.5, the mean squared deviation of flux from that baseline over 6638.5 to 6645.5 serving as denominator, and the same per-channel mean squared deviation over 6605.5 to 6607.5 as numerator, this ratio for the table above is 1.1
